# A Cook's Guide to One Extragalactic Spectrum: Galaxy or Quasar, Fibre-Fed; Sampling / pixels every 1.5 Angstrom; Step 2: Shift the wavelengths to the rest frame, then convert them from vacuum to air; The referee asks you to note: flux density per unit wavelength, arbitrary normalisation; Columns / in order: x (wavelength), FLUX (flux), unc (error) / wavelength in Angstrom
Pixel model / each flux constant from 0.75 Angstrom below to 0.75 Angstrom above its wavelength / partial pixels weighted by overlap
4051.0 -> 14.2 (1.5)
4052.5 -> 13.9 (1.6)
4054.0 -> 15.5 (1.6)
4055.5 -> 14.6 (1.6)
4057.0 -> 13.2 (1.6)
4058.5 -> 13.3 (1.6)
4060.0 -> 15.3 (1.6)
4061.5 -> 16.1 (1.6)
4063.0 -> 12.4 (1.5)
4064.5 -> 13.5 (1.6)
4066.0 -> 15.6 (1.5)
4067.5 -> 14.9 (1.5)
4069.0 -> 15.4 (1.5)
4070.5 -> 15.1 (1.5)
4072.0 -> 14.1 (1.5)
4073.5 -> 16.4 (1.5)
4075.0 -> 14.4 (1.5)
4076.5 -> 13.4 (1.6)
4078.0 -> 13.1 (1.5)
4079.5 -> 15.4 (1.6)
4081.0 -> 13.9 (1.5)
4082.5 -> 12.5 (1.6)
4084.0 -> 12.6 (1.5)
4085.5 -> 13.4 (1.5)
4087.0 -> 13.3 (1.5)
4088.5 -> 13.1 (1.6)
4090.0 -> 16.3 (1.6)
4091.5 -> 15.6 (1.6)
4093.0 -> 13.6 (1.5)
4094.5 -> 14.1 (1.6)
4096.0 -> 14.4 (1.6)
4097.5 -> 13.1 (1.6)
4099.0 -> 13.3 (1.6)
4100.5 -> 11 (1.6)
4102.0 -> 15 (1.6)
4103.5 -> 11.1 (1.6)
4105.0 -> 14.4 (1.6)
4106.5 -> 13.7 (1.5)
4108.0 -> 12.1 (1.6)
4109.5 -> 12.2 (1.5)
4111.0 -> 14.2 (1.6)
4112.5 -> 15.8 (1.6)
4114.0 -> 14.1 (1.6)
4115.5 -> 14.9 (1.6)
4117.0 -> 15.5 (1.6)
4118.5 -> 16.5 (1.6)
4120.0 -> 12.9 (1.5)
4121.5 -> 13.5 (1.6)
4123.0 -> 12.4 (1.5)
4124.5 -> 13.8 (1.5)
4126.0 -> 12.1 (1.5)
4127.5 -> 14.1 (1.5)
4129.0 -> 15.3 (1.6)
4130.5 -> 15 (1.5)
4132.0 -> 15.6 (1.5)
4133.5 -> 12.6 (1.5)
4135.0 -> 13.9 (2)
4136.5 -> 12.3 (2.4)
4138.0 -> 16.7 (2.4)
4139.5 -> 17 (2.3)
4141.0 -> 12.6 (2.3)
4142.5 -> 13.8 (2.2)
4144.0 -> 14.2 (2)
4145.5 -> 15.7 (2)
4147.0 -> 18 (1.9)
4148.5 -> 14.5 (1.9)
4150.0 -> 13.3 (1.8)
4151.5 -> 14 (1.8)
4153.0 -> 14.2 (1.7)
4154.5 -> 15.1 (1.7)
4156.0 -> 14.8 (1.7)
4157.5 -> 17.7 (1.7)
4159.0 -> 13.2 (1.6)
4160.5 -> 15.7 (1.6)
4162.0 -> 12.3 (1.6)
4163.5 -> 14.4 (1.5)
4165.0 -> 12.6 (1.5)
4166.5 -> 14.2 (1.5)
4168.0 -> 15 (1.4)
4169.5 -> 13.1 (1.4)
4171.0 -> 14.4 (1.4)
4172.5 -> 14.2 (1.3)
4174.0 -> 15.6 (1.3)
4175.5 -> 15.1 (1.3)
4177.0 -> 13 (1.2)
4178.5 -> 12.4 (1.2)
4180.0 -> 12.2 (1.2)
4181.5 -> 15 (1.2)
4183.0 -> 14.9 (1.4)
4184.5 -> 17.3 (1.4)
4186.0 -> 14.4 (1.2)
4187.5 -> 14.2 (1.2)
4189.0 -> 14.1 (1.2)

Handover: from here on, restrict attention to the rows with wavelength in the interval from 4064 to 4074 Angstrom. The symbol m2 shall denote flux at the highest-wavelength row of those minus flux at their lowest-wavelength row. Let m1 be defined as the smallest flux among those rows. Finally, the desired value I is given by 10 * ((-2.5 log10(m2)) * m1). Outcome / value -156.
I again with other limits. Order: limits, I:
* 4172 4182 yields 30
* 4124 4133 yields -77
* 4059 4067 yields 162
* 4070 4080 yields 171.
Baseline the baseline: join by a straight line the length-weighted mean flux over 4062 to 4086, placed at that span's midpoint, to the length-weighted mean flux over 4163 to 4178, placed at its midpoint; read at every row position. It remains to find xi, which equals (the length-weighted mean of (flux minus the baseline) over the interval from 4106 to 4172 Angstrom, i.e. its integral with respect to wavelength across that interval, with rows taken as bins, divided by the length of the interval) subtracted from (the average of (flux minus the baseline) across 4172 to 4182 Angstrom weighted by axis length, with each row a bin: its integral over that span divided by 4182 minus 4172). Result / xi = -0.4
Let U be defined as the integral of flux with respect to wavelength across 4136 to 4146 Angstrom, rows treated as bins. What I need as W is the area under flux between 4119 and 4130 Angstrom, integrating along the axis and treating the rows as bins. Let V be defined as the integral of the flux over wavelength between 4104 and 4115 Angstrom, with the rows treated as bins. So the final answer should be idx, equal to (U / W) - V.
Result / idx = -150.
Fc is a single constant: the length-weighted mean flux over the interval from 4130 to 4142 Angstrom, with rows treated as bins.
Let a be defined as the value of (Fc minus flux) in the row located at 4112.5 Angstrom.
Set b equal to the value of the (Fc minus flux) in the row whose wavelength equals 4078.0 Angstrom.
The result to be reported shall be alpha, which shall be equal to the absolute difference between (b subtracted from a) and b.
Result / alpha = 4.0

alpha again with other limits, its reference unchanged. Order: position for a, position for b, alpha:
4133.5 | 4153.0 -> 1.4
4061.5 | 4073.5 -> 2.3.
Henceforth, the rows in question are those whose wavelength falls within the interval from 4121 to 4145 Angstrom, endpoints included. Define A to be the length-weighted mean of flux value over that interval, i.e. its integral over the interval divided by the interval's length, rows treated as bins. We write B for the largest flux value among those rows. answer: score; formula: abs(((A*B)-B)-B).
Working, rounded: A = 14.1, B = 17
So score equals 205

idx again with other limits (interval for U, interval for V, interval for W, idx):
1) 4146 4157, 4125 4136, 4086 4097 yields -153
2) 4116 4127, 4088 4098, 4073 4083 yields -143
